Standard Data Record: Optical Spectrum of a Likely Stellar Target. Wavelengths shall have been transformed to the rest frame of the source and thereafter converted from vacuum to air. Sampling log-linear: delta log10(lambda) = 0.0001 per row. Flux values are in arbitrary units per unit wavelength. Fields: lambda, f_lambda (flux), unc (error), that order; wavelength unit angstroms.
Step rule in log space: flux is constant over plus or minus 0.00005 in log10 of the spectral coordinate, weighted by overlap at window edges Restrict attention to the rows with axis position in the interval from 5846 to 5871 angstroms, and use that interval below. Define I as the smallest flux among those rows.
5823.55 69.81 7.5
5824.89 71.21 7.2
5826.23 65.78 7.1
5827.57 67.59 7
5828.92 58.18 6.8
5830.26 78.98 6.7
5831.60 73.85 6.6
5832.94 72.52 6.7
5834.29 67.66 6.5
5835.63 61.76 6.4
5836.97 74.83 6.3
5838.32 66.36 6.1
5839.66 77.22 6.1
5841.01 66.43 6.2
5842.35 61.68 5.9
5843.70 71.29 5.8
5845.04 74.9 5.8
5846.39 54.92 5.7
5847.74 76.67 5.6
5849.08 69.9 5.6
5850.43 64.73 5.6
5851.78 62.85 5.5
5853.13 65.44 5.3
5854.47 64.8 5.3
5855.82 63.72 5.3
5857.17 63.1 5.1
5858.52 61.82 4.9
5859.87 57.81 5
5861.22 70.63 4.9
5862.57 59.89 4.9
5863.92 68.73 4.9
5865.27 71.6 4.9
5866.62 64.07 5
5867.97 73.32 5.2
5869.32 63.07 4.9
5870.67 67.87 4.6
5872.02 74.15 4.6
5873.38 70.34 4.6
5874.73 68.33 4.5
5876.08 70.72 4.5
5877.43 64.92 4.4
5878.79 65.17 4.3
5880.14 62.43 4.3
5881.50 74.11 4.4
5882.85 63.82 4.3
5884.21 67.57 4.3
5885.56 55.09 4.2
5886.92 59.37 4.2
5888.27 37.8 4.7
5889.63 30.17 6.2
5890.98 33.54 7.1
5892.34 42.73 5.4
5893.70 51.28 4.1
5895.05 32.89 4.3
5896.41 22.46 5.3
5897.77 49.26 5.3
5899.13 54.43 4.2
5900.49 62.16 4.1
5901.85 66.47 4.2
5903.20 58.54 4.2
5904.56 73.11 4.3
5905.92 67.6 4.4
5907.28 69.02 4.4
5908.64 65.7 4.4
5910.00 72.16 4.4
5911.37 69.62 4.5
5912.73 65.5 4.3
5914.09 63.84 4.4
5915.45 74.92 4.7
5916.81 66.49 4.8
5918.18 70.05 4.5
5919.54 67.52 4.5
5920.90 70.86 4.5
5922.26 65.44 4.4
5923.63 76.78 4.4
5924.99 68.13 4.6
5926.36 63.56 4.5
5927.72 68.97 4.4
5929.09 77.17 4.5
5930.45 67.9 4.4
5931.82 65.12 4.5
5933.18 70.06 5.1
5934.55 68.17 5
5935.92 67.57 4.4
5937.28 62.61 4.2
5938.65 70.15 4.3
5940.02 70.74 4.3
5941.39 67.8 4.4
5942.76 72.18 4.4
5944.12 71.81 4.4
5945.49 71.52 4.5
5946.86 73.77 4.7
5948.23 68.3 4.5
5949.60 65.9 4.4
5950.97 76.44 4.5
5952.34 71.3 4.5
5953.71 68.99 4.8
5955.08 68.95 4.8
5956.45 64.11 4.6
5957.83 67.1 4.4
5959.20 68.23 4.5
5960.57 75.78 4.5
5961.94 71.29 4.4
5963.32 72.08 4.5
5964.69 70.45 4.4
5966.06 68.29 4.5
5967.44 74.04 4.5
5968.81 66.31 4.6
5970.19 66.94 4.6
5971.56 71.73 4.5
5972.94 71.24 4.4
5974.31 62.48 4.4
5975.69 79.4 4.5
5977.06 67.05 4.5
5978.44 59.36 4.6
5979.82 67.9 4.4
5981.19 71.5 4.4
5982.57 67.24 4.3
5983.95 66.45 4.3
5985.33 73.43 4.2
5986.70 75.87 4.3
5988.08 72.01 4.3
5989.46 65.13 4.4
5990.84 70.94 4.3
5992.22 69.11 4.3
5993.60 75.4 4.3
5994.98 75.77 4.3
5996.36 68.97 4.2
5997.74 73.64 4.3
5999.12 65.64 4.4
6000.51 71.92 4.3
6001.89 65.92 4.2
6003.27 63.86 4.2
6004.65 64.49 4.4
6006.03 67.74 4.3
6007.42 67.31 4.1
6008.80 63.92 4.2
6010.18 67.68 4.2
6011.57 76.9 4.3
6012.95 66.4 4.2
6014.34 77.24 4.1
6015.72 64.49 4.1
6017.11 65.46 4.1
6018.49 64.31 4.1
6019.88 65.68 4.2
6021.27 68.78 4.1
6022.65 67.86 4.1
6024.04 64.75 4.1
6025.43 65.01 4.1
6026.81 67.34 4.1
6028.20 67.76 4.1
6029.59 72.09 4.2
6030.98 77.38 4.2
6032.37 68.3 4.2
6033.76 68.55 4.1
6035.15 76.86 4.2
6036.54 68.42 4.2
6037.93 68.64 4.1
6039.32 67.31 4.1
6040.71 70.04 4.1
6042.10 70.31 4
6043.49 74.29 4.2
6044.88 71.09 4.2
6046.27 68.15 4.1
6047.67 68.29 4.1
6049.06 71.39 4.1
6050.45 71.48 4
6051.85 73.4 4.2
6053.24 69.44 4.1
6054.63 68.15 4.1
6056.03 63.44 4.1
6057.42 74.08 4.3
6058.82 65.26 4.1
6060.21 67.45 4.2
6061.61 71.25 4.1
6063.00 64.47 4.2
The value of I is 54.92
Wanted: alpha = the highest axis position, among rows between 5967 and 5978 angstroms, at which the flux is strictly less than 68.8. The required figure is 5977.06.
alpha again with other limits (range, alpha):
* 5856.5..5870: 5869.32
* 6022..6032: 6028.20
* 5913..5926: 5924.99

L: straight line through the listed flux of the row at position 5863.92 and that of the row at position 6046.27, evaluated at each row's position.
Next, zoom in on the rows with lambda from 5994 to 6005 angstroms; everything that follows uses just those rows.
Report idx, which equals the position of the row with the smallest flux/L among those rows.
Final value 6003.27 angstroms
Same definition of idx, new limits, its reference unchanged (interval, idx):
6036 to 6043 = 6039.32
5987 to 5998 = 5989.46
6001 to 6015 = 6003.27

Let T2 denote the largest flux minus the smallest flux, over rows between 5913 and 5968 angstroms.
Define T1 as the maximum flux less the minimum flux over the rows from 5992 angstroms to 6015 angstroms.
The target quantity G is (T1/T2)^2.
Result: 0.8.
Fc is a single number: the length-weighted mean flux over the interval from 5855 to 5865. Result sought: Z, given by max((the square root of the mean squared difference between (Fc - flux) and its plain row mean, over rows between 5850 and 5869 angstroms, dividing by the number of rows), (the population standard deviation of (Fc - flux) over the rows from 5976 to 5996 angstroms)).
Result 4.5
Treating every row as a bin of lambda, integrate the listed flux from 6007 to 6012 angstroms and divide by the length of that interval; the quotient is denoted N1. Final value 68.6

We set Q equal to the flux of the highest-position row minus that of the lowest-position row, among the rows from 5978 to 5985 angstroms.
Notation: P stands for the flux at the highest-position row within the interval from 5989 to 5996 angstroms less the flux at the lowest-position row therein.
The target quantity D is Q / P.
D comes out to 0.7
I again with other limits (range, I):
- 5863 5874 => 63.07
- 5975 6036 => 59.36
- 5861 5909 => 22.46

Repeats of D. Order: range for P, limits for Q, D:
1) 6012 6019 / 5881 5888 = 7.1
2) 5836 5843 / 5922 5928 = -0.3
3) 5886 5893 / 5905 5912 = -0.1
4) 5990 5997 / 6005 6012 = -4.6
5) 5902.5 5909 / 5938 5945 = 0.2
